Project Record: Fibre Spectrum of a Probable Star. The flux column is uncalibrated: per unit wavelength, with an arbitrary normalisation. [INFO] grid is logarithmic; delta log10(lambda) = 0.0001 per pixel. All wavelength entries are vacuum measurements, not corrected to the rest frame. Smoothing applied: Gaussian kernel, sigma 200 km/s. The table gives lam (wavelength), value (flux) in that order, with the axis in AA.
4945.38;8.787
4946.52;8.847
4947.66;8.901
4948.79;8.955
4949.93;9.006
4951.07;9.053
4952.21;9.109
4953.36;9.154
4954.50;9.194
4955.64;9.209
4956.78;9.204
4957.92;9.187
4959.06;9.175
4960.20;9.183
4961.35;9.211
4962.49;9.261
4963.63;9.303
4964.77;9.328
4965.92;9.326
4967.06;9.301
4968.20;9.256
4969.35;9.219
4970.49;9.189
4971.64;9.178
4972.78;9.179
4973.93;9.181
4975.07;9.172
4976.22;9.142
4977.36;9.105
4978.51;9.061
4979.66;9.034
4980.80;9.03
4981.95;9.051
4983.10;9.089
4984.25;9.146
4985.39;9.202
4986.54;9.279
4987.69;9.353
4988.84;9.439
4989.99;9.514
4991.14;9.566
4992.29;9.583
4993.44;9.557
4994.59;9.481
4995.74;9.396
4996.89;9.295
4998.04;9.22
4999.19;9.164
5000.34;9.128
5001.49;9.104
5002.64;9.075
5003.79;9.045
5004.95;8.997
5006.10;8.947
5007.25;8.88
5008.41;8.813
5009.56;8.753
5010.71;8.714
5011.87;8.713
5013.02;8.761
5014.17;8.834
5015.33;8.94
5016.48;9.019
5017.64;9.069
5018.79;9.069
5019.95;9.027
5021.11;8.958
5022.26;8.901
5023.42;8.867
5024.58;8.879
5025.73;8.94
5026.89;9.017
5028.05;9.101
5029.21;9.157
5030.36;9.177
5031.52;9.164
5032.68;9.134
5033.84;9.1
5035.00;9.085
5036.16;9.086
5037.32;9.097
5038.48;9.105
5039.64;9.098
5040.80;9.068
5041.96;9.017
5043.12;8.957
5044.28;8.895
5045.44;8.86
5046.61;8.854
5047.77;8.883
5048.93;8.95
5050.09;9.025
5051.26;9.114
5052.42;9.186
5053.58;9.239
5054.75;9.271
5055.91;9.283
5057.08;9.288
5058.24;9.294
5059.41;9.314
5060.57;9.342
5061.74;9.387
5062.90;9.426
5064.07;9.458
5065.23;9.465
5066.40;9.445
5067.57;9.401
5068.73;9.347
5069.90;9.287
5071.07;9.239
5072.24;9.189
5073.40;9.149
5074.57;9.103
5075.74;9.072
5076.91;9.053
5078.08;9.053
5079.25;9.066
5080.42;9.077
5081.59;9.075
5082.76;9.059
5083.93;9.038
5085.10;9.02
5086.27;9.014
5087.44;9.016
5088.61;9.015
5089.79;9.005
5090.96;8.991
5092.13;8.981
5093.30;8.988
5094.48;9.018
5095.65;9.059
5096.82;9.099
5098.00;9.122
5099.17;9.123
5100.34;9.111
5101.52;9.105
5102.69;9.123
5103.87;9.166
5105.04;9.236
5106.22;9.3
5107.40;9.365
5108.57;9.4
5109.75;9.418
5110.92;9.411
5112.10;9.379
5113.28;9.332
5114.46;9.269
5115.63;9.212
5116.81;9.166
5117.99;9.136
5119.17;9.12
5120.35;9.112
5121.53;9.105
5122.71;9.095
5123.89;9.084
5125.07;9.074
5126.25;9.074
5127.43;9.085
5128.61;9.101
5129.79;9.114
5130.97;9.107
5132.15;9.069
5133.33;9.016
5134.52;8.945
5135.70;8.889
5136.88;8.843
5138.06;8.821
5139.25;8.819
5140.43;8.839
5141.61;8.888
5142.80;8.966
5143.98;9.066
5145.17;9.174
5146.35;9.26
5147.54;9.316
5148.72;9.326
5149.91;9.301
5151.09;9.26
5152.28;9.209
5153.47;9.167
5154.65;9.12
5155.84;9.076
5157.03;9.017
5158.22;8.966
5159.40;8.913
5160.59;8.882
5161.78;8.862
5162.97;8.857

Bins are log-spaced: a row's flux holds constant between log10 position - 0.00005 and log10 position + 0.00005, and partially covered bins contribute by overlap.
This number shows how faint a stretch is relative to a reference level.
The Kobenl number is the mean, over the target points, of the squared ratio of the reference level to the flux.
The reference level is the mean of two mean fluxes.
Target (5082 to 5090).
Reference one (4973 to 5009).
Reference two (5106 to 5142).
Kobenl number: 1.03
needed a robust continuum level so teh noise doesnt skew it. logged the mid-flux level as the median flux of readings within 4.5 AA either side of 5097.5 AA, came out 9.10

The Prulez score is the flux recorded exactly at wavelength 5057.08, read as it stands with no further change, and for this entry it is 9.288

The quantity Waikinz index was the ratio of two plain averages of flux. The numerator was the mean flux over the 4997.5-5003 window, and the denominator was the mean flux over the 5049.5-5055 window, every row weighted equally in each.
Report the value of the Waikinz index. 1.00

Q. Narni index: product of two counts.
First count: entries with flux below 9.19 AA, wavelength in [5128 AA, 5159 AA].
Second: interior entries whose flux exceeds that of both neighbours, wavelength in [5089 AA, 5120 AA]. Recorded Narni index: 40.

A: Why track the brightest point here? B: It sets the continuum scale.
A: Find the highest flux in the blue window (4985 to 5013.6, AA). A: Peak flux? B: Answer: 9.583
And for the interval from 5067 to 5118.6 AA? 9.418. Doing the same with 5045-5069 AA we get 9.465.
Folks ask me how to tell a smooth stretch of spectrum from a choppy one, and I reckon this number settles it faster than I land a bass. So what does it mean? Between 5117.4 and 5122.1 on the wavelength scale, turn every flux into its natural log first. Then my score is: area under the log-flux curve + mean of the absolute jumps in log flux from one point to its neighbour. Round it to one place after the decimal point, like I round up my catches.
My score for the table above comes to 10.4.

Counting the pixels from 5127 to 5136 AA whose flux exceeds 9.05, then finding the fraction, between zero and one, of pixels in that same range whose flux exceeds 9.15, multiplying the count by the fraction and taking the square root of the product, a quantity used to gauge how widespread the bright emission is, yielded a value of 0.0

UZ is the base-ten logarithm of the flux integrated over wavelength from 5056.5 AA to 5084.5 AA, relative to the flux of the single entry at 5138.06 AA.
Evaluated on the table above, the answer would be 1.47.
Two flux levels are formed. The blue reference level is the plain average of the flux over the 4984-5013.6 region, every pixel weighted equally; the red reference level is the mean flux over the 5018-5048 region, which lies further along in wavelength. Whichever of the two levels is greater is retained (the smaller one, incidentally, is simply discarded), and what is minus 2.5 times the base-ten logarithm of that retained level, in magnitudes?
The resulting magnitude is -2.40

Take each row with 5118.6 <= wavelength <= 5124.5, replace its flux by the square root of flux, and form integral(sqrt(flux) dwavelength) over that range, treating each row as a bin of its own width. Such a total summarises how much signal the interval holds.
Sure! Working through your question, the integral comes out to 17.8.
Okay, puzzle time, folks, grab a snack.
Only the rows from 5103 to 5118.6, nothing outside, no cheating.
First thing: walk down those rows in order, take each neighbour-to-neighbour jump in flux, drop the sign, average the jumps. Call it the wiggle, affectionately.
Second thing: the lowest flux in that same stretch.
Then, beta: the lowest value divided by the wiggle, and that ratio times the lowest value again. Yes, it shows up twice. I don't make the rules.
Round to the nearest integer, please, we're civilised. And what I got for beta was 1876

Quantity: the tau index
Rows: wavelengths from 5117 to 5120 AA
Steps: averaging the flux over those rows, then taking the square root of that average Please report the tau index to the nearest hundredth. 3.02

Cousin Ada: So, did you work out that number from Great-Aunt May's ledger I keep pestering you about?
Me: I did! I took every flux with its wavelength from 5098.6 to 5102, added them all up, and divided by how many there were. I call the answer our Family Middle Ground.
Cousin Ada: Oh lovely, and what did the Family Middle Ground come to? 9.11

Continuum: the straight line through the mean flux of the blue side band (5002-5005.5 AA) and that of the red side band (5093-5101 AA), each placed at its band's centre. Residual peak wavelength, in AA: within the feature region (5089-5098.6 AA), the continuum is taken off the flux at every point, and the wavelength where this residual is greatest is 5098.00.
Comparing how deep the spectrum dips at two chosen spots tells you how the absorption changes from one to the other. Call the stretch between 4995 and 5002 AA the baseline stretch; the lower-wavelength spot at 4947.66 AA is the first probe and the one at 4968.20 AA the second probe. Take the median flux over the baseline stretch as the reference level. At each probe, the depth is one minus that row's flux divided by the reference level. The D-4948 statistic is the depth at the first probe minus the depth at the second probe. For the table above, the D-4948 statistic 0.039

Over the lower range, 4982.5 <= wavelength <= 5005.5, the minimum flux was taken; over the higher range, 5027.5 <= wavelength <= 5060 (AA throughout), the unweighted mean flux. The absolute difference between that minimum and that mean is 0.10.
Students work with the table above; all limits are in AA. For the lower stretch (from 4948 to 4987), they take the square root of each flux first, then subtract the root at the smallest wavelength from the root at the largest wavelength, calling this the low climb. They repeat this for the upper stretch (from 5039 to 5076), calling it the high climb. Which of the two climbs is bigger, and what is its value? 0.054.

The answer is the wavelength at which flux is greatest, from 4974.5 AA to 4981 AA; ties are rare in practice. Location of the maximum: 4975.07 AA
